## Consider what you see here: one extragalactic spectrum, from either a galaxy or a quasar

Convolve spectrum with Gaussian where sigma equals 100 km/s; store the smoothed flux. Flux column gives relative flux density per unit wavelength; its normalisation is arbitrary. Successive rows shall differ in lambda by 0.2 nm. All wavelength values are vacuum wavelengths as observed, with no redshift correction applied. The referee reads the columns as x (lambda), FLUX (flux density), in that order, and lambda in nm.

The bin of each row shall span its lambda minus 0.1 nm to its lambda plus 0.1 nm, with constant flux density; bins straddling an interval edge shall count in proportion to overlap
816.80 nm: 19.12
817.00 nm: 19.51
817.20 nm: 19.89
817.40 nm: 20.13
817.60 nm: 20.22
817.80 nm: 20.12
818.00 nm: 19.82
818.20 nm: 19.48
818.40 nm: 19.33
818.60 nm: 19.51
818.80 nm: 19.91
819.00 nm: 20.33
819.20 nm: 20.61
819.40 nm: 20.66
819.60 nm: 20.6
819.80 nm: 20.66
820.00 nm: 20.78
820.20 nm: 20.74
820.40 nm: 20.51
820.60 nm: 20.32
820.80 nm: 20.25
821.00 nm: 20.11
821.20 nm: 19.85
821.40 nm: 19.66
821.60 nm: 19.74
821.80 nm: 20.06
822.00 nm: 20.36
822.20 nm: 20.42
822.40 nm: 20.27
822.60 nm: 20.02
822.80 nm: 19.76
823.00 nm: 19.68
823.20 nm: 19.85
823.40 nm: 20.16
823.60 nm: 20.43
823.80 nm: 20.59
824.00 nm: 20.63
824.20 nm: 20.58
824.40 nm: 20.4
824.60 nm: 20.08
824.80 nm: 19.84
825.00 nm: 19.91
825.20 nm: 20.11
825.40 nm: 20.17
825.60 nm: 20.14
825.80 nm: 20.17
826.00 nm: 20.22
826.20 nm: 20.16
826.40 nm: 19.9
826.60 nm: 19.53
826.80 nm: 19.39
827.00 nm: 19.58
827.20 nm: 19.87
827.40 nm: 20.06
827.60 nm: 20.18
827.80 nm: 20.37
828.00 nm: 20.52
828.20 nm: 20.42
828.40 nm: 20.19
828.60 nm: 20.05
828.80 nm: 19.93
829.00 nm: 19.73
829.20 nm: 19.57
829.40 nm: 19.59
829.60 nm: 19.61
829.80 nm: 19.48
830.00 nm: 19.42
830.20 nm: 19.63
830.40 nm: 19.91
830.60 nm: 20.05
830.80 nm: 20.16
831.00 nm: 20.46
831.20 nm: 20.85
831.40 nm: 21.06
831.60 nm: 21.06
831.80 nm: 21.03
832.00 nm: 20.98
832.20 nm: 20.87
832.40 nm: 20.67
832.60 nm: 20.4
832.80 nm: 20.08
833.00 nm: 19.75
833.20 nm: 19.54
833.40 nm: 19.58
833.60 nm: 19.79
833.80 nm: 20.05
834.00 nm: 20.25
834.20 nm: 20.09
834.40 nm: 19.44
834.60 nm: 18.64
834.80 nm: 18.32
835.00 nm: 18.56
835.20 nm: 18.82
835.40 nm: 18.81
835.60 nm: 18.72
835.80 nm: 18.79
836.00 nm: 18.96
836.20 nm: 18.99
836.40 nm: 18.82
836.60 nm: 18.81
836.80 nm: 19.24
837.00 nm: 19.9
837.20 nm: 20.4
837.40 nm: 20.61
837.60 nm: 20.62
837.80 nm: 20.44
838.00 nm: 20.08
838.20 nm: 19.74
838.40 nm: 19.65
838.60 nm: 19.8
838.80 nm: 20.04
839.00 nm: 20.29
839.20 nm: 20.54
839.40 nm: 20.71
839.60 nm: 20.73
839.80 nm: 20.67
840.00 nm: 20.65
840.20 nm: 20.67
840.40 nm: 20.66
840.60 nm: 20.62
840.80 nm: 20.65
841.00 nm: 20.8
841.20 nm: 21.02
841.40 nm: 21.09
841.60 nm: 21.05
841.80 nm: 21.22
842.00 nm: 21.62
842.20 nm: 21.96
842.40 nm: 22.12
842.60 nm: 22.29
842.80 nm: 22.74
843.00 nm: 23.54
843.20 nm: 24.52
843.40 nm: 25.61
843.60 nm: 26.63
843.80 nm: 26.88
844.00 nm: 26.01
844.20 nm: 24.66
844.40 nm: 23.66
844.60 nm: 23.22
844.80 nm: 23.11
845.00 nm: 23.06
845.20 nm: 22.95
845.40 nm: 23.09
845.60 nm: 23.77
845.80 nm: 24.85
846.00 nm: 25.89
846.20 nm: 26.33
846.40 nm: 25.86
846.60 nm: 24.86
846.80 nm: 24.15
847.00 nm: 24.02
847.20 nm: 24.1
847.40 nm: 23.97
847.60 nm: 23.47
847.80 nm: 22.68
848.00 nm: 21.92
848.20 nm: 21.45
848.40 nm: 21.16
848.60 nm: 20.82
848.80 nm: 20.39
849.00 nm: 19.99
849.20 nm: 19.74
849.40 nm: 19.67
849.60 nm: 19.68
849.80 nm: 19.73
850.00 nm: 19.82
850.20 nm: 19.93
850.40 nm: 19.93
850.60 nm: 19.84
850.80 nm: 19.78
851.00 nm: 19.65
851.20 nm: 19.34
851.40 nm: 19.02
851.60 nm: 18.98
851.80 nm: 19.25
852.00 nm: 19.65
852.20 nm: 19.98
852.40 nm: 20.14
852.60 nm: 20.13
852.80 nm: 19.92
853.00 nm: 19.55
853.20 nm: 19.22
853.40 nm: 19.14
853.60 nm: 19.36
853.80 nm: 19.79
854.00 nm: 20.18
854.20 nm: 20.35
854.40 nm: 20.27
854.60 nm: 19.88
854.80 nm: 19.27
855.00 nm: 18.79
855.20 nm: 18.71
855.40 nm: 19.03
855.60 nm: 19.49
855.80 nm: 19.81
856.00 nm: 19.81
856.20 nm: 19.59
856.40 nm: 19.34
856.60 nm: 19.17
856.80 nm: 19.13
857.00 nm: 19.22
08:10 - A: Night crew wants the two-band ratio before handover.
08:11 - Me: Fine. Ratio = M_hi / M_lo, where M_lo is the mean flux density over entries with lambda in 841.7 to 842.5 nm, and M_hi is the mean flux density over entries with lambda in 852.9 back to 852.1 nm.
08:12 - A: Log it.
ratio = 0.92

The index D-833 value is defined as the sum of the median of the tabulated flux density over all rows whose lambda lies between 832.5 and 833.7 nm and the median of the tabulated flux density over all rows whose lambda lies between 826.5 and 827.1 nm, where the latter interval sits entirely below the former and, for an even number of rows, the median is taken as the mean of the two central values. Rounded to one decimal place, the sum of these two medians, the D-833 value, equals 39.3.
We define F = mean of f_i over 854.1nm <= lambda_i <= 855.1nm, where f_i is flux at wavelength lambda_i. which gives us 19.7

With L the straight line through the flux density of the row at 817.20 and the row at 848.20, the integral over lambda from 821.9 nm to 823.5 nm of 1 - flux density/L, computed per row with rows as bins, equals 0.01 nm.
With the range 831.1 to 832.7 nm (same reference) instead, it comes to -0.02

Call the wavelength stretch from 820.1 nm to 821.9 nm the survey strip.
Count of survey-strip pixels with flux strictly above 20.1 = 5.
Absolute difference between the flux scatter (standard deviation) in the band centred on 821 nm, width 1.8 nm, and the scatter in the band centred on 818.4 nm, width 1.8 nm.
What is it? 0.07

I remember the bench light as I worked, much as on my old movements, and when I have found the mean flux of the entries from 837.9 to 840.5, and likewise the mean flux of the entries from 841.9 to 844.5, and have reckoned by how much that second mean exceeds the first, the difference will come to 3.7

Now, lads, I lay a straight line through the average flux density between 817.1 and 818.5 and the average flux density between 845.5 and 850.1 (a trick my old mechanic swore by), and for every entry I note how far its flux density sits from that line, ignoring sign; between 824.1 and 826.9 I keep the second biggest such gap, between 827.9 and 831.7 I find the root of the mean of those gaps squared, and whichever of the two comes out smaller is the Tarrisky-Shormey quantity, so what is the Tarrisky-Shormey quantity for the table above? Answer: 1.0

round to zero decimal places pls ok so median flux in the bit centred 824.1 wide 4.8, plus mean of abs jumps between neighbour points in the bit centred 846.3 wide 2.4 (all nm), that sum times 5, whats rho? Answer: 103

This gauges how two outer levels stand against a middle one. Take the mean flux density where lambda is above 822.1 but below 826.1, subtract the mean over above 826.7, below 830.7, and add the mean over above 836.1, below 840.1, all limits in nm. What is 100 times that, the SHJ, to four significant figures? 2033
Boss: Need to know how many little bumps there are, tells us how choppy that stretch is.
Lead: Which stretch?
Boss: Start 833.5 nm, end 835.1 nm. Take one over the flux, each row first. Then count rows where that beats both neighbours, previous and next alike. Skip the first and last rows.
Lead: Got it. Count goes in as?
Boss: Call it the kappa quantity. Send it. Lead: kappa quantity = 1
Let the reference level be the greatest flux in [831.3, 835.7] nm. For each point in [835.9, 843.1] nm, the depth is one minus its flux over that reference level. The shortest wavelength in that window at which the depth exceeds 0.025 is 836.00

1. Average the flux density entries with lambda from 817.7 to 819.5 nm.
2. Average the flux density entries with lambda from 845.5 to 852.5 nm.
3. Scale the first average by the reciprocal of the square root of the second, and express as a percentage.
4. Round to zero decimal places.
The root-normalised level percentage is 430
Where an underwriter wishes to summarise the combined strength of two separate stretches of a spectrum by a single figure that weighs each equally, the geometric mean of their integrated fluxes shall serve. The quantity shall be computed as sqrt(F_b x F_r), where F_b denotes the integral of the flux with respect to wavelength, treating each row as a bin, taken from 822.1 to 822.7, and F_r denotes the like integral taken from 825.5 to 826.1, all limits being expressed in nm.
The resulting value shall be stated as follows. 12.1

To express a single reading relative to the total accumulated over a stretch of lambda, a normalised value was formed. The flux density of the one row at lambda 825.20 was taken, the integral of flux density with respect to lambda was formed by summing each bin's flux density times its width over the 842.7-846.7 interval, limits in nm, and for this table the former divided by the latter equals 0.20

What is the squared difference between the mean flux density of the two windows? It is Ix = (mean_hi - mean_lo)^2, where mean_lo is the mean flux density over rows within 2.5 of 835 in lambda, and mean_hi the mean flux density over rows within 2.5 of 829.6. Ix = 0.57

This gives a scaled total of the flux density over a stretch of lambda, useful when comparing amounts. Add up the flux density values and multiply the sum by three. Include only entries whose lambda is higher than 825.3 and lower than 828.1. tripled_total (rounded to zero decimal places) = 841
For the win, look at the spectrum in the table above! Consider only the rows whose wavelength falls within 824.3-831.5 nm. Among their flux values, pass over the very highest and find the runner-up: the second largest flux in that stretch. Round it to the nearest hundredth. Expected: 20.85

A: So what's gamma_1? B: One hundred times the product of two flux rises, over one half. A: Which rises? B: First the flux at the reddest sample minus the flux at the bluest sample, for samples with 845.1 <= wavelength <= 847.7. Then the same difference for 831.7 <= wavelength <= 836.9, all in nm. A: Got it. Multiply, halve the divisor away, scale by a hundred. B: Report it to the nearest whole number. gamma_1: -186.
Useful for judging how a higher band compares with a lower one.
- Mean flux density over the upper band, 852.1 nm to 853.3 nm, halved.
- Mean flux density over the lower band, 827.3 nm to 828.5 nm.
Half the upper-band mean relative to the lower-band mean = 0.489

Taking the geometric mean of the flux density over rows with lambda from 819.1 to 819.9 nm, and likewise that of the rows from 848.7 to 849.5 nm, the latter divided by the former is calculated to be 0.97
